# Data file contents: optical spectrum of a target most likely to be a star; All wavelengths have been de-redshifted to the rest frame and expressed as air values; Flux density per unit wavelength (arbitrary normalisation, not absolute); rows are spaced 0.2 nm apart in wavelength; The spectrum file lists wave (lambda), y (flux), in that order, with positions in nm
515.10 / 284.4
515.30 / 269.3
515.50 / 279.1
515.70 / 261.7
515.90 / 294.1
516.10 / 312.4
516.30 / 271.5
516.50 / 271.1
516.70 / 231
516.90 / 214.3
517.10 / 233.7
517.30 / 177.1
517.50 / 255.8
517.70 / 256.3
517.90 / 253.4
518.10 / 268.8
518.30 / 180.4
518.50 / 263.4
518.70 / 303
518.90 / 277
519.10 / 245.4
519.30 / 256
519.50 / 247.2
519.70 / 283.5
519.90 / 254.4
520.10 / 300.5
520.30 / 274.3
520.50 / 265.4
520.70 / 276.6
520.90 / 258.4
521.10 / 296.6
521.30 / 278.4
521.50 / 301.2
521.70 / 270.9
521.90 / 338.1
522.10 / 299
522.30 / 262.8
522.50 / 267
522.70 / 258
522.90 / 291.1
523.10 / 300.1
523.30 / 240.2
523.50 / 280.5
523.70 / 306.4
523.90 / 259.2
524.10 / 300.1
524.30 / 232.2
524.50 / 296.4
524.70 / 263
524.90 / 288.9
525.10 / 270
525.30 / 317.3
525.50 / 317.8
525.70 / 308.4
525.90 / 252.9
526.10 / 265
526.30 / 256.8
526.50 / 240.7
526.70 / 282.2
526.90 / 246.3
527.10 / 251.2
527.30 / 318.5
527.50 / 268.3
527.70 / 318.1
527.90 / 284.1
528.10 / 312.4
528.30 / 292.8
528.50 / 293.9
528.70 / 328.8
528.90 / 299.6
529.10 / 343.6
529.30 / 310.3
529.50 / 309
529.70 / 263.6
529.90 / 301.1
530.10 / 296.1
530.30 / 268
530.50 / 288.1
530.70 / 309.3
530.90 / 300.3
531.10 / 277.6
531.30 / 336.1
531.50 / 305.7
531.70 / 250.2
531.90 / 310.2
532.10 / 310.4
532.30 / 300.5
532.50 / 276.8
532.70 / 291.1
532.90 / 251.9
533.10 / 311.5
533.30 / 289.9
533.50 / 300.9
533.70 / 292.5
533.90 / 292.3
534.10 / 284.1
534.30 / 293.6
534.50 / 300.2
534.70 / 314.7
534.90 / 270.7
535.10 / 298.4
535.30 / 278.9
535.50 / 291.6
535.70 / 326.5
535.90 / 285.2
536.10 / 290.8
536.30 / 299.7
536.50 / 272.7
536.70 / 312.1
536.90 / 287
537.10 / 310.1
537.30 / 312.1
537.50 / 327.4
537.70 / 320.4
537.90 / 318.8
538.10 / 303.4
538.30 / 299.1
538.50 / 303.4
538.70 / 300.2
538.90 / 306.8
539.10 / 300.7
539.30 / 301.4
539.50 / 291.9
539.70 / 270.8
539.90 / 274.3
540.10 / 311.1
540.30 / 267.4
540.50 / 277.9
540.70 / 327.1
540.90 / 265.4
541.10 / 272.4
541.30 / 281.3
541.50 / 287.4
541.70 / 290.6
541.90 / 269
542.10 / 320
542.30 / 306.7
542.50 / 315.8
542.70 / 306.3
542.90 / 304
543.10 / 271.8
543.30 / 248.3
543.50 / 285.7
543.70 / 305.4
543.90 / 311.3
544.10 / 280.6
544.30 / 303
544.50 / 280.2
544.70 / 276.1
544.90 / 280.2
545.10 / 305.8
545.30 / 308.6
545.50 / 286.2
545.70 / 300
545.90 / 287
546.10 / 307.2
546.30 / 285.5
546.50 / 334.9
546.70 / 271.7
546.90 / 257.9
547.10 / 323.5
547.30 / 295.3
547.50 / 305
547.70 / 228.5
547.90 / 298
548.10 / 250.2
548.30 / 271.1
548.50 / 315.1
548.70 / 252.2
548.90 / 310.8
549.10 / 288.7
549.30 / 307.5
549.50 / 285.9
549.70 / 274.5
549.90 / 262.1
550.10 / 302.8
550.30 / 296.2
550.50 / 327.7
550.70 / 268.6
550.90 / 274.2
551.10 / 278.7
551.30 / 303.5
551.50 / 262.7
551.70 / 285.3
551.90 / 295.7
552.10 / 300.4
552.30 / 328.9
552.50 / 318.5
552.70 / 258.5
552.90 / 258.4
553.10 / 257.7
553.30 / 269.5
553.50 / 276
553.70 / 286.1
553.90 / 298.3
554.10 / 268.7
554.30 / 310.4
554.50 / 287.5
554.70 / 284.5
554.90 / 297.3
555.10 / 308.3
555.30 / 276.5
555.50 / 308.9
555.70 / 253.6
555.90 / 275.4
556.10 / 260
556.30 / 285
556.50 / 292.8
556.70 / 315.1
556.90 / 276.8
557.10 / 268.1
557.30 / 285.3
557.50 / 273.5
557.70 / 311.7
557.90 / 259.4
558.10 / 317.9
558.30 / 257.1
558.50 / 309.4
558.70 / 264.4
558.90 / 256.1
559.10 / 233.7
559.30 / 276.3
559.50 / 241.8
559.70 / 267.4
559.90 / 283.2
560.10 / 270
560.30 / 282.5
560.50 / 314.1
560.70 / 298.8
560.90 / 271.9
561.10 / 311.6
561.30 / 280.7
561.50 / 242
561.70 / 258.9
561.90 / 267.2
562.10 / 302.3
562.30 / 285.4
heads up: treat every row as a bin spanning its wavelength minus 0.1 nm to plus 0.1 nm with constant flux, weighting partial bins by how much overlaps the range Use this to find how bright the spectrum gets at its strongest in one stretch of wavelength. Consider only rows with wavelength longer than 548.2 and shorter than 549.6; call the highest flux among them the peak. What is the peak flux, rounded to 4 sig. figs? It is 315.1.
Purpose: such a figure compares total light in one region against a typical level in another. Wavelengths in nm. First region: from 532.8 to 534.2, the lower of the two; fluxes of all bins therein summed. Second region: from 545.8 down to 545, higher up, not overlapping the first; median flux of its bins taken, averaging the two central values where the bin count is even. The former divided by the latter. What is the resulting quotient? 7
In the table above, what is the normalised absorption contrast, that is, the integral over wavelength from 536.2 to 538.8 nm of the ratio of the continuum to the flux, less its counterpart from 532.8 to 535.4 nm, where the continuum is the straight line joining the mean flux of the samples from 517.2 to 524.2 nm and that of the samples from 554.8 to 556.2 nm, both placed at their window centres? -0.11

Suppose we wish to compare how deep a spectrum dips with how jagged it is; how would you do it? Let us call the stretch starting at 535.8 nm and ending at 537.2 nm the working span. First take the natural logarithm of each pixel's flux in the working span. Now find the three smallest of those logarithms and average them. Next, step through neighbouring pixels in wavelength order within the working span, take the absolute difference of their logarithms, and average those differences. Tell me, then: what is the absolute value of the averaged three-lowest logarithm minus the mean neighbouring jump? 5.57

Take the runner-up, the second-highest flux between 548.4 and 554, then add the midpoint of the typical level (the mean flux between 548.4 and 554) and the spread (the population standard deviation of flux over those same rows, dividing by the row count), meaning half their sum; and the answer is 482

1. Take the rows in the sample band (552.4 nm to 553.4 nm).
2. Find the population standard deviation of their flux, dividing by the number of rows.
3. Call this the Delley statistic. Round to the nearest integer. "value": 23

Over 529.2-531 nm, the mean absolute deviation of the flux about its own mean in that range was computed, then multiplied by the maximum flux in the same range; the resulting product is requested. 4291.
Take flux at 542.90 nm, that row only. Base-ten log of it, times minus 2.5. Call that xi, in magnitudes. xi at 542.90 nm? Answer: -6.21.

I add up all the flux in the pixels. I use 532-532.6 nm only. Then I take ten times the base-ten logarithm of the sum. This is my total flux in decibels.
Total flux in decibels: 29.5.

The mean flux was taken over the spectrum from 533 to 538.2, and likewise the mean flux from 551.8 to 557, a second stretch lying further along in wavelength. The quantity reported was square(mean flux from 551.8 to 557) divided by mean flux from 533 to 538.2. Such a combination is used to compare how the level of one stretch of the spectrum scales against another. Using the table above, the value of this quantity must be 274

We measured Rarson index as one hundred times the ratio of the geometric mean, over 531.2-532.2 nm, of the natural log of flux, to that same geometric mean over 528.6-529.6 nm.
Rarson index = 99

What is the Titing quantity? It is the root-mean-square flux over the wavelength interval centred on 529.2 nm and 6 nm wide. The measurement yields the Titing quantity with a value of 294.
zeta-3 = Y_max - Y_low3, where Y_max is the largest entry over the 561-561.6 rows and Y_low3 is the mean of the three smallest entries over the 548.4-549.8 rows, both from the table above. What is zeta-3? 41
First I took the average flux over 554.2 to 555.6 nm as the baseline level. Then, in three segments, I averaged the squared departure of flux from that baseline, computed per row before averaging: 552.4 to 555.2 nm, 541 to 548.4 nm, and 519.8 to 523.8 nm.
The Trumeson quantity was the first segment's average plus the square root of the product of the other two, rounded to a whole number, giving 1154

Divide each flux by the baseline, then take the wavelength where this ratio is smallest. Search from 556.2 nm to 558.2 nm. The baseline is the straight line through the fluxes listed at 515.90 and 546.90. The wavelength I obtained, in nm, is 557.90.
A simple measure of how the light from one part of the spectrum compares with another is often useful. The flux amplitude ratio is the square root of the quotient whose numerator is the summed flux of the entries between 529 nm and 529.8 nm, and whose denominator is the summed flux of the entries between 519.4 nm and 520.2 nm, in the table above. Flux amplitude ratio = 1.06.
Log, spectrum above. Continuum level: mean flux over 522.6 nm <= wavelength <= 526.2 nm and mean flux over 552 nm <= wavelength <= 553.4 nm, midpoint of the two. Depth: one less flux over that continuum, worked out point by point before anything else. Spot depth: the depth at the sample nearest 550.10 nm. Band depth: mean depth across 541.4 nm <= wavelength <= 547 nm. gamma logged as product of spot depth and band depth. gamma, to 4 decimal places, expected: 0.0025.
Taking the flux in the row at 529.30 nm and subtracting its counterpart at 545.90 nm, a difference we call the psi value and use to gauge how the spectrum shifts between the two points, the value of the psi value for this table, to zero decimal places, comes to 23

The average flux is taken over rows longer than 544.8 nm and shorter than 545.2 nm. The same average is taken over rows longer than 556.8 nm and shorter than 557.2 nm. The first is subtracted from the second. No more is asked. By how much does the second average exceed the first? -21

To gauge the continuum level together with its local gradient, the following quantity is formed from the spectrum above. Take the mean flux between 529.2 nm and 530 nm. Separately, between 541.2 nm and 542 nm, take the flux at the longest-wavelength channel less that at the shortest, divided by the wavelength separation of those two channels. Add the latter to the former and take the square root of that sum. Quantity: 16.6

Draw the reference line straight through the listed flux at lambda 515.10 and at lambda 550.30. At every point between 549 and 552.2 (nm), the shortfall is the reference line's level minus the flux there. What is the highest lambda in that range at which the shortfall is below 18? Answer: 552.10 nm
